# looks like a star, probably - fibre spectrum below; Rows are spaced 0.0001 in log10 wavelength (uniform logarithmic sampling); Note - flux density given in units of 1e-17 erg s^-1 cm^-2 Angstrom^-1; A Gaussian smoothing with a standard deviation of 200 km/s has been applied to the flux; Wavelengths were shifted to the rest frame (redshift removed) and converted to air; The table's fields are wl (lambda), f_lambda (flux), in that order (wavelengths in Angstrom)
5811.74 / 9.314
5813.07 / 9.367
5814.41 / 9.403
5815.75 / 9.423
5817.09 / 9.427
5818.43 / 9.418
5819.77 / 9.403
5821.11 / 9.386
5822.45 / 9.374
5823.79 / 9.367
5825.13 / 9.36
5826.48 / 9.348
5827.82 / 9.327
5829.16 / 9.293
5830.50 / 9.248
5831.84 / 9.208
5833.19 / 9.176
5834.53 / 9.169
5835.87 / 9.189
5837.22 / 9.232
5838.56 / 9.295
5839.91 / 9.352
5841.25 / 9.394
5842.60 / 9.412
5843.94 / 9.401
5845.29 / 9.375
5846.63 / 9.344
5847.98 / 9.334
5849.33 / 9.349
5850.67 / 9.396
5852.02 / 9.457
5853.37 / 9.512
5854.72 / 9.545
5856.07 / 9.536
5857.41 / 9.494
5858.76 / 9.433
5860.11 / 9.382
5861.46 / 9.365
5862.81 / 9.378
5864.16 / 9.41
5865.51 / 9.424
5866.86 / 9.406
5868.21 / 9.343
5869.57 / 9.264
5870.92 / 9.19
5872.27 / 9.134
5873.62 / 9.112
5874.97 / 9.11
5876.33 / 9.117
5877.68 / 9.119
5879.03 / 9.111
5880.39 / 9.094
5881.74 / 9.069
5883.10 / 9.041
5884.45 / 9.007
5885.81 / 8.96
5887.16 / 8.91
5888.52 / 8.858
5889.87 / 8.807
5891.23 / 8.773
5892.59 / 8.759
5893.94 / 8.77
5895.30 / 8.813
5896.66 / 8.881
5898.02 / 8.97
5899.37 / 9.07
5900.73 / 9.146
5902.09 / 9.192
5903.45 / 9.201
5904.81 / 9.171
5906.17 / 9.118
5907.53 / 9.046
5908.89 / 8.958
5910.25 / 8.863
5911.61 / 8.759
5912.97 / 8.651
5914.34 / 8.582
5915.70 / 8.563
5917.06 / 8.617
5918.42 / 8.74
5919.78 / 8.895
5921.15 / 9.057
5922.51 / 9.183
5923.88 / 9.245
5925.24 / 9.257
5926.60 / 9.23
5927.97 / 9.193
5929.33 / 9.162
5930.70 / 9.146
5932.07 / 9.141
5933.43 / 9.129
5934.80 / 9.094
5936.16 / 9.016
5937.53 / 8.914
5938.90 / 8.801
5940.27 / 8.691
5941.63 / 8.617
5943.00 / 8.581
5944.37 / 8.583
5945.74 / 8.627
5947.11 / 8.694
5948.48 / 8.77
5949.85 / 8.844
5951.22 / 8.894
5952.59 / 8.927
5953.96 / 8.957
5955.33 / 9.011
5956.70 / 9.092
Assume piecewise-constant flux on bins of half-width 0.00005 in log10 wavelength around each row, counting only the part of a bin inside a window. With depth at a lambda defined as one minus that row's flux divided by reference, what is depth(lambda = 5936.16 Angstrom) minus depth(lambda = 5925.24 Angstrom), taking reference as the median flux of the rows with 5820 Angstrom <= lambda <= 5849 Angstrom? 0.0258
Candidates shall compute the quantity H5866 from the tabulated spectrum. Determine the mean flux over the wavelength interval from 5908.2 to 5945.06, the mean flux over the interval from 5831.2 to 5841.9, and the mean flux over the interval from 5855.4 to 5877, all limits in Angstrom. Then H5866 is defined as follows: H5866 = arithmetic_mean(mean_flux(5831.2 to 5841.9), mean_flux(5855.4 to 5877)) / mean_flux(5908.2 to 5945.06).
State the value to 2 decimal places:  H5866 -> 1.04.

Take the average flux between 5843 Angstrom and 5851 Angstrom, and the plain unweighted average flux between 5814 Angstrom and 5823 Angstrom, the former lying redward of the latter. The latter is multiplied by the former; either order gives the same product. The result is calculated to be 88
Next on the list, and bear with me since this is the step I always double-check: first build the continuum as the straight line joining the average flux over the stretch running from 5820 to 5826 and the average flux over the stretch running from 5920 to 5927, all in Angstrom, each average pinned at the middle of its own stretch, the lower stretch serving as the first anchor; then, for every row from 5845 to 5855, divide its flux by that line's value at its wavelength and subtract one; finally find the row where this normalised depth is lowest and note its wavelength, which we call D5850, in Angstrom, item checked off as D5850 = 5847.98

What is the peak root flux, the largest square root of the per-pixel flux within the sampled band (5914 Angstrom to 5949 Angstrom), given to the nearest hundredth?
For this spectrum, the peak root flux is 3.04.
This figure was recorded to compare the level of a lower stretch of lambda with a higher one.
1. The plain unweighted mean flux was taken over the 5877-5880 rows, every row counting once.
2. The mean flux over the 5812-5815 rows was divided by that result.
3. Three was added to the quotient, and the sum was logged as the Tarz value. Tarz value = 4.03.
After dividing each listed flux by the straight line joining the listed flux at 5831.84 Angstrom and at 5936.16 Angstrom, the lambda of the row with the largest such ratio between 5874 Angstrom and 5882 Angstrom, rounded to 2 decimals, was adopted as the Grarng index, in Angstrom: 5877.68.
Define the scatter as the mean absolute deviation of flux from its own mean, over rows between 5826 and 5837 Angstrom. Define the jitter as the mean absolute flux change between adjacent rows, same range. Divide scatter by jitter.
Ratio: 2.1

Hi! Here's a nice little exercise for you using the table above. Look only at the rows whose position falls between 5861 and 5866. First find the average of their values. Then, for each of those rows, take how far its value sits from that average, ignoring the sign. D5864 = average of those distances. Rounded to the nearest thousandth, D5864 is 0.023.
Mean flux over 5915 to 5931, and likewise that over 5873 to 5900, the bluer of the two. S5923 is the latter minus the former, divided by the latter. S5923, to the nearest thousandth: -0.006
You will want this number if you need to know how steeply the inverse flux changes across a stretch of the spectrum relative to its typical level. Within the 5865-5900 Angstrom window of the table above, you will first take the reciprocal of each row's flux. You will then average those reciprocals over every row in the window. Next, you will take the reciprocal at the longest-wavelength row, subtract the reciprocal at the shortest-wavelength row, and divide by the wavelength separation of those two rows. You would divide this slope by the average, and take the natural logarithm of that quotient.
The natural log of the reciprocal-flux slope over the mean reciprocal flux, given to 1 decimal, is -6.8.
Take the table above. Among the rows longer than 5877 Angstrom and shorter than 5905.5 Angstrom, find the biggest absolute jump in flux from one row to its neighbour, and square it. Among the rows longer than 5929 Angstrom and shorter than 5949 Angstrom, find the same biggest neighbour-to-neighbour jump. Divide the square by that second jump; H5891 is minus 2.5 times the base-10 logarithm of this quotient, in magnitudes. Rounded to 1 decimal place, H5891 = 2.6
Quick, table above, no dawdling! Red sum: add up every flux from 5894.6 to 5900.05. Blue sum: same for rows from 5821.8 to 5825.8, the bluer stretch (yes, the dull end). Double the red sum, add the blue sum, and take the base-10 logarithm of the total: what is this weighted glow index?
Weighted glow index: 2.00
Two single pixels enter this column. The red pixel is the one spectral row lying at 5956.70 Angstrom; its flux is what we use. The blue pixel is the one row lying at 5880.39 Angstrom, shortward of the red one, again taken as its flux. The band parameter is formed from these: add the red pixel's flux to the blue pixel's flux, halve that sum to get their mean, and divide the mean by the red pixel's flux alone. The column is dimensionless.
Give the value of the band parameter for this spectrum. 1.00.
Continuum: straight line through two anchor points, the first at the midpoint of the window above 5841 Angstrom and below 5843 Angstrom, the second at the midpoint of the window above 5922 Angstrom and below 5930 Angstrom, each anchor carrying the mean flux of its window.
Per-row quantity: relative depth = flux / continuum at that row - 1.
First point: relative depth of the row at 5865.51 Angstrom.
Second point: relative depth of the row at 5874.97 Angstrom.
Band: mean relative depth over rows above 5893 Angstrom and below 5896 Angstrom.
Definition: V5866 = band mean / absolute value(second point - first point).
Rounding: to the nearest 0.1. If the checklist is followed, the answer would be -1.7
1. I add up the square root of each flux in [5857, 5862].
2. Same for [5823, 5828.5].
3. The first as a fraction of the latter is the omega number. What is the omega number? 1.00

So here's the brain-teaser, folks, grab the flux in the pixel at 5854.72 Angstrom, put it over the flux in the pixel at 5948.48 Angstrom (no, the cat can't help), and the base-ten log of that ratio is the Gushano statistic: 0.037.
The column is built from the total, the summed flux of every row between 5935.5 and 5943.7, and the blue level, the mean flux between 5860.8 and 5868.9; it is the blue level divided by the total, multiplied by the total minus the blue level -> 7.71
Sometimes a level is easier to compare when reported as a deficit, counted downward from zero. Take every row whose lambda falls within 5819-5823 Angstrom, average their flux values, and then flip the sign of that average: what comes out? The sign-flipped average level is -9.39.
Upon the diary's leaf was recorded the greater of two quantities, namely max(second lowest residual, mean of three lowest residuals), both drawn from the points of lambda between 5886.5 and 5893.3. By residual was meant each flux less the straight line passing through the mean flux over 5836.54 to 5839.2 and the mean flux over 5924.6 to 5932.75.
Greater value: -0.4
